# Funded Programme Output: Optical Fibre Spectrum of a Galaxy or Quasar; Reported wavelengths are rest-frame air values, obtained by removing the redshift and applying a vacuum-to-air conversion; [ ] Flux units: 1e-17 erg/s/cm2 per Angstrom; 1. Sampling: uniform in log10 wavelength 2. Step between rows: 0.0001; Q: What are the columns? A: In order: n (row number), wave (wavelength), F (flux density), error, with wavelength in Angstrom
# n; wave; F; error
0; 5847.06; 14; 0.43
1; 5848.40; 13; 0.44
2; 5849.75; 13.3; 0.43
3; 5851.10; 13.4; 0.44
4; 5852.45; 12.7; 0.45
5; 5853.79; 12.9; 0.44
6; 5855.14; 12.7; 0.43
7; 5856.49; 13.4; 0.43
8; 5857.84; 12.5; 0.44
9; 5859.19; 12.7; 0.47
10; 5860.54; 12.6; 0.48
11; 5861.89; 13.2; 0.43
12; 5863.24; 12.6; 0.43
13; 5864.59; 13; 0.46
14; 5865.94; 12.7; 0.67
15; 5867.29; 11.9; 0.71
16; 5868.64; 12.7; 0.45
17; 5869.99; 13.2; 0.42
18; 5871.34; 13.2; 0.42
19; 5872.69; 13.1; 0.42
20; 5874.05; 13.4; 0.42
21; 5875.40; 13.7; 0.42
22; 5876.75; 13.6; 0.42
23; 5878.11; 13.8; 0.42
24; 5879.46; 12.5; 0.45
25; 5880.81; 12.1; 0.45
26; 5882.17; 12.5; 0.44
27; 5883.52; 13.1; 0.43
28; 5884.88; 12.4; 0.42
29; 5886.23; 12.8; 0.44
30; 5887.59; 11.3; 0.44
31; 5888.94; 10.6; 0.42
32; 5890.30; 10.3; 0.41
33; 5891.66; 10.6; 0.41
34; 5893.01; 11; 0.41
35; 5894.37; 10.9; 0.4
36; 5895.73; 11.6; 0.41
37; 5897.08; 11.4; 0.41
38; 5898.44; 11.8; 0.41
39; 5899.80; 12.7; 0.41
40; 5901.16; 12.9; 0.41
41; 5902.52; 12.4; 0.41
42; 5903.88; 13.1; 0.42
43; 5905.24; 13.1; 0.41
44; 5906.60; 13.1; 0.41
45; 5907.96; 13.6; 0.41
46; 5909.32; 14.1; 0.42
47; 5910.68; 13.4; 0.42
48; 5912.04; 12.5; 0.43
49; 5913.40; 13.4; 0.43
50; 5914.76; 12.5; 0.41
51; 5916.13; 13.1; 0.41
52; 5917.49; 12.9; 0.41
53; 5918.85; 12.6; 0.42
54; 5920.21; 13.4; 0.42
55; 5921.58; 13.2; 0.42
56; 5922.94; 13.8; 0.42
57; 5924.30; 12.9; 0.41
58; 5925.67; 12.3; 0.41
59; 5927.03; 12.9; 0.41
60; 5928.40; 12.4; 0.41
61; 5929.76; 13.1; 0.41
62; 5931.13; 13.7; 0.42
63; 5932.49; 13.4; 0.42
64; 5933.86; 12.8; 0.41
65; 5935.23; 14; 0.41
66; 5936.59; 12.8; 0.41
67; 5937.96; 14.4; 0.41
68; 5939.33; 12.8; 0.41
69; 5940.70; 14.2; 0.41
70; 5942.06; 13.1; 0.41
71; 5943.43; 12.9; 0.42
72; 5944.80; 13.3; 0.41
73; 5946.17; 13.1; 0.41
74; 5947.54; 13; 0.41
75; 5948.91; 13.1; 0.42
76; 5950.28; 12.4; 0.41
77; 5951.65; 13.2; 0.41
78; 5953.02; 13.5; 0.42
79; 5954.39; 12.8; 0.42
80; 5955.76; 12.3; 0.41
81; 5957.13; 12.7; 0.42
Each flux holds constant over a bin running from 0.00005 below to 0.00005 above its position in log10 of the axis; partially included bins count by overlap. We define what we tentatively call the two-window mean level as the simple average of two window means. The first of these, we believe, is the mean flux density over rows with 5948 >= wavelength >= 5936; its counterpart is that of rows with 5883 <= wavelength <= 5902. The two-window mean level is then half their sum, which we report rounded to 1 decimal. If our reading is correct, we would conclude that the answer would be 12.5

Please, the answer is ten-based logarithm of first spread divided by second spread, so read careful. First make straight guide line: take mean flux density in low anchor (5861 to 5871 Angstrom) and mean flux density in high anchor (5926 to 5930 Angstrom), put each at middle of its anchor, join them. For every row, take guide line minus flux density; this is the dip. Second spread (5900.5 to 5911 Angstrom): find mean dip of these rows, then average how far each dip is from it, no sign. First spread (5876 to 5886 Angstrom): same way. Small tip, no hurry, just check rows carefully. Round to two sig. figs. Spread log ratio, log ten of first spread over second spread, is 0.18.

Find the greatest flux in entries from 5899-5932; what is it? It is 14.1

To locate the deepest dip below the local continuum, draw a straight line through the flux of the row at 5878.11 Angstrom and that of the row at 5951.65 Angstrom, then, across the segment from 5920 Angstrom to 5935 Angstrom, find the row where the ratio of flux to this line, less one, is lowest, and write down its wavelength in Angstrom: 5925.67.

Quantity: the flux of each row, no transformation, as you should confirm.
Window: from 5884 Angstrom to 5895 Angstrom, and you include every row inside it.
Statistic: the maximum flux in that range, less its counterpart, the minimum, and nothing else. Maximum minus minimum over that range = 2.5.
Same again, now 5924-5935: 1.4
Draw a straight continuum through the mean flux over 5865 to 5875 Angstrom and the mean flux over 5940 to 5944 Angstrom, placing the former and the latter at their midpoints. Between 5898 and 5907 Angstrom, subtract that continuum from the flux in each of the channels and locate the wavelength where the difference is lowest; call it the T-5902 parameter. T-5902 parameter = 5898.44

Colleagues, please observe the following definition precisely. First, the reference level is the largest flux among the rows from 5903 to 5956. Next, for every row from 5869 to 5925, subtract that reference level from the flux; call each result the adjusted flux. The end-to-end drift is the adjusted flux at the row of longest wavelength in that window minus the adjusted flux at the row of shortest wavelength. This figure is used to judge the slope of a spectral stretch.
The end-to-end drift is -0.3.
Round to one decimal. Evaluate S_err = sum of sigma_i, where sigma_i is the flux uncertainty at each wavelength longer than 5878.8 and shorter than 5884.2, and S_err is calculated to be 1.8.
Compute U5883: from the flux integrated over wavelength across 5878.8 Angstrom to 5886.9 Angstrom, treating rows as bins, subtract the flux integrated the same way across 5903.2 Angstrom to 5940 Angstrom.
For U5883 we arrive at -382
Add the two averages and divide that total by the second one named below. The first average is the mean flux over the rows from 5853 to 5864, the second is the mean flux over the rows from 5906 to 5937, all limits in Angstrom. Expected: 1.98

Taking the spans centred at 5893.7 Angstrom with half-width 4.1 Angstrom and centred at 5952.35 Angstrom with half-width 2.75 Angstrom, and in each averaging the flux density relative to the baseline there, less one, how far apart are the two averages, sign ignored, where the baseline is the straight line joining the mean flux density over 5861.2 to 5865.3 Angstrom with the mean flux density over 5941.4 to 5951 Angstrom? 0.152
